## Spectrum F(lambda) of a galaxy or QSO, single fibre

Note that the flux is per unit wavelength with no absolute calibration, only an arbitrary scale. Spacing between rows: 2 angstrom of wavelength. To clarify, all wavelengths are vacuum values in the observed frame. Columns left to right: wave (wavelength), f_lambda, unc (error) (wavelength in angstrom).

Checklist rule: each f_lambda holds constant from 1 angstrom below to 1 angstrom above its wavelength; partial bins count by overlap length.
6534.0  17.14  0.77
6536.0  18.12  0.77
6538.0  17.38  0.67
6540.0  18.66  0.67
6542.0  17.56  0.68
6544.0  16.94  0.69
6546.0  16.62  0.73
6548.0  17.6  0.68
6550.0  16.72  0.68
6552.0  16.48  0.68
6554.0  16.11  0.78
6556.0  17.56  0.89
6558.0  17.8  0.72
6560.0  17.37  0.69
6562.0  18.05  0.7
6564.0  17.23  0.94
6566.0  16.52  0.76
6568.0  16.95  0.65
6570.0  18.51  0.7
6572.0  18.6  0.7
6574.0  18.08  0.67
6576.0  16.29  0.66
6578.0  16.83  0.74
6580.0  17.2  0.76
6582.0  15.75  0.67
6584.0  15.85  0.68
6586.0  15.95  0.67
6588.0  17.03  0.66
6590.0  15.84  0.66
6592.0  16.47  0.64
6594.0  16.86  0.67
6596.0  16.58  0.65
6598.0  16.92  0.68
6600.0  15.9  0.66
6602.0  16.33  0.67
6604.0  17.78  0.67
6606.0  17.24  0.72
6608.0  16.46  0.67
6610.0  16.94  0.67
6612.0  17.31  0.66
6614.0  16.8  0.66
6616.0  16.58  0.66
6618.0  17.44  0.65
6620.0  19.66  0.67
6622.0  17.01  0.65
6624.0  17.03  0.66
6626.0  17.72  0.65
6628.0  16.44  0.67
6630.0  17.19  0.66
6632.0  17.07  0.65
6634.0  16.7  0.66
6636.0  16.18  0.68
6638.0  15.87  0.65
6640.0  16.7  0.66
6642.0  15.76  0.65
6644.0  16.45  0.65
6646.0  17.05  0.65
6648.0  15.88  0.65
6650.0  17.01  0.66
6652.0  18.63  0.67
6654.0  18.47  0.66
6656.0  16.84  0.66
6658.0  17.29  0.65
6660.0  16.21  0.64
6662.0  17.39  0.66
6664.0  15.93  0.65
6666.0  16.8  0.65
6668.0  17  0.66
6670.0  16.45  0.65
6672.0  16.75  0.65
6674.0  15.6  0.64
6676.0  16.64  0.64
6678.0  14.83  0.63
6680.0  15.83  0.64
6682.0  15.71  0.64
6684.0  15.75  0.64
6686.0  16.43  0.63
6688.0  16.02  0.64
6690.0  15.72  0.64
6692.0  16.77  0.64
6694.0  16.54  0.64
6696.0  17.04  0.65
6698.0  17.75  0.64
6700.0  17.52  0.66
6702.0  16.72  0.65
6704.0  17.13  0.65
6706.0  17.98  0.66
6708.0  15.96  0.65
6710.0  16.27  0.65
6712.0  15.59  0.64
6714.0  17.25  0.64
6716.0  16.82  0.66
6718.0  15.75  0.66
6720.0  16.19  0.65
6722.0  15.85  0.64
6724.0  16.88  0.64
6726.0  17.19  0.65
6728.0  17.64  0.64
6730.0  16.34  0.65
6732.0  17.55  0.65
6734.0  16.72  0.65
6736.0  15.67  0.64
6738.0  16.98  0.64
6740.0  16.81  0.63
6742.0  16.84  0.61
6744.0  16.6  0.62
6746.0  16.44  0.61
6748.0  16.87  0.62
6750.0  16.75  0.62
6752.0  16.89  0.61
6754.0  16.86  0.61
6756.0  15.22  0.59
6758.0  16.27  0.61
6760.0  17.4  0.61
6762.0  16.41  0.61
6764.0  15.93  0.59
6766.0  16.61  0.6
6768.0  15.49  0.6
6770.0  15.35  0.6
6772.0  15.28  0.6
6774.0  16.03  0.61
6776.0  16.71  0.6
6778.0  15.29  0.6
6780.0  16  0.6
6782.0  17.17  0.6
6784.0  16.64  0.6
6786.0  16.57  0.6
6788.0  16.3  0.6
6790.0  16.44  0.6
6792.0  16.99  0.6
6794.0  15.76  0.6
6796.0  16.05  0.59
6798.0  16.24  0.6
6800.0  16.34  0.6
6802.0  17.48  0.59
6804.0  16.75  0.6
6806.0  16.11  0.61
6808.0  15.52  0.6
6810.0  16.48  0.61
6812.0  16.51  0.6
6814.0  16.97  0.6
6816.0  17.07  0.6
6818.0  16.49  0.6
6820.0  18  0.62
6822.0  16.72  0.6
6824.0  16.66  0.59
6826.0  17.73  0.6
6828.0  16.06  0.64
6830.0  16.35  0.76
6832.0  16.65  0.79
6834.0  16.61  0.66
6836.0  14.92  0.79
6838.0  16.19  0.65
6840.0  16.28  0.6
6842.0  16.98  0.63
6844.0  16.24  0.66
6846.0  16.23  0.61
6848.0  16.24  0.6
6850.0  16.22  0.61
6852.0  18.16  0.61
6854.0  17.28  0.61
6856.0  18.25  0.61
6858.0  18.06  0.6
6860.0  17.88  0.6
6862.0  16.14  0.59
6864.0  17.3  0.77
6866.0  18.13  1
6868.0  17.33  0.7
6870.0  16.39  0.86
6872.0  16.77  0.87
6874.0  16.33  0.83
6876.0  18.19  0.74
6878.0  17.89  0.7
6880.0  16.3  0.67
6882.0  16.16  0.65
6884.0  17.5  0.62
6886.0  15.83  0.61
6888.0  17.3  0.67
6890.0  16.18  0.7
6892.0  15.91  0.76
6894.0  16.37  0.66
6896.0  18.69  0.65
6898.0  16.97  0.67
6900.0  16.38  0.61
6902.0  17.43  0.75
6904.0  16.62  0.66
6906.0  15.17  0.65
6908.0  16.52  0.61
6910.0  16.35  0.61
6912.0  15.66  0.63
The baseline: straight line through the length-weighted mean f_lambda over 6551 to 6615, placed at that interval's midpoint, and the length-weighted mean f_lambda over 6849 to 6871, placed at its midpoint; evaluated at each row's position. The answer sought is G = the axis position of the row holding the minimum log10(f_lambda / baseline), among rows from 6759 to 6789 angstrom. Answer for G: 6772.0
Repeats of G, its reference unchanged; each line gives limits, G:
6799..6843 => 6836.0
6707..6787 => 6756.0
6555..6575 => 6566.0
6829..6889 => 6836.0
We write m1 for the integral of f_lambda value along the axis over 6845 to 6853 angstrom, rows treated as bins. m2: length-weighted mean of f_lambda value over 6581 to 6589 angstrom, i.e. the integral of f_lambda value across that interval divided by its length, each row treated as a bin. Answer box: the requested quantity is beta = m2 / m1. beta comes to 0.121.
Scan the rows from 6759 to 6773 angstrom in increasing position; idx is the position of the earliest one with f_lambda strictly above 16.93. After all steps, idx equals 6760.0 angstrom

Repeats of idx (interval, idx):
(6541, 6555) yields 6542.0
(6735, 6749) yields 6738.0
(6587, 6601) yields 6588.0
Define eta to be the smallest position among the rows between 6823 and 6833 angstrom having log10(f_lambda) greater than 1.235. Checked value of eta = 6826.0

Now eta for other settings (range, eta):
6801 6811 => 6802.0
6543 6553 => 6548.0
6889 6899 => 6896.0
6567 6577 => 6570.0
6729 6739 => 6732.0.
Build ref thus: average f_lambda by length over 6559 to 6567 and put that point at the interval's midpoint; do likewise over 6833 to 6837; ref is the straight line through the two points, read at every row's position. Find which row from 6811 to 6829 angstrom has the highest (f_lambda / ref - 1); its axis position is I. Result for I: 6820.0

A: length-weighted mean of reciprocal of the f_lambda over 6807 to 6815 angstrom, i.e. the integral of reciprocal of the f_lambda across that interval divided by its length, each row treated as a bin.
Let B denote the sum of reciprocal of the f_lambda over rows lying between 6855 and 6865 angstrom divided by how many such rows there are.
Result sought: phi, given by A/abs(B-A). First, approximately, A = 0.0612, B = 0.057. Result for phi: 15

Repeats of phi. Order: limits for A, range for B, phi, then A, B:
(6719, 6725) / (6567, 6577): 13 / 0.0614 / 0.057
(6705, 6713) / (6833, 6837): 23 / 0.0610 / 0.064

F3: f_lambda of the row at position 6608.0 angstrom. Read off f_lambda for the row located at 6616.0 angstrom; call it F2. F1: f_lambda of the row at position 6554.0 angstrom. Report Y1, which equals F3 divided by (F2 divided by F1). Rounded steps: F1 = 16.11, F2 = 16.58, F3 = 16.46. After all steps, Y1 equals 16.0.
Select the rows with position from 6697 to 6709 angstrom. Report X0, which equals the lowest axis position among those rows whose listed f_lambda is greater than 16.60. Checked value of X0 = 6698.0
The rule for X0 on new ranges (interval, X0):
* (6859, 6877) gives 6860.0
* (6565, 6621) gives 6568.0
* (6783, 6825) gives 6784.0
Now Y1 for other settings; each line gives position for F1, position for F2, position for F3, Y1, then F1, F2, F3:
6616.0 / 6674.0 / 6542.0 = 18.7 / 16.58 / 15.6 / 17.56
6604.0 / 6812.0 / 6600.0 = 17.1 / 17.78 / 16.51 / 15.9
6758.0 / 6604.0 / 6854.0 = 15.8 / 16.27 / 17.78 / 17.28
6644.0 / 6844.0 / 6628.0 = 16.7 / 16.45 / 16.24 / 16.44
